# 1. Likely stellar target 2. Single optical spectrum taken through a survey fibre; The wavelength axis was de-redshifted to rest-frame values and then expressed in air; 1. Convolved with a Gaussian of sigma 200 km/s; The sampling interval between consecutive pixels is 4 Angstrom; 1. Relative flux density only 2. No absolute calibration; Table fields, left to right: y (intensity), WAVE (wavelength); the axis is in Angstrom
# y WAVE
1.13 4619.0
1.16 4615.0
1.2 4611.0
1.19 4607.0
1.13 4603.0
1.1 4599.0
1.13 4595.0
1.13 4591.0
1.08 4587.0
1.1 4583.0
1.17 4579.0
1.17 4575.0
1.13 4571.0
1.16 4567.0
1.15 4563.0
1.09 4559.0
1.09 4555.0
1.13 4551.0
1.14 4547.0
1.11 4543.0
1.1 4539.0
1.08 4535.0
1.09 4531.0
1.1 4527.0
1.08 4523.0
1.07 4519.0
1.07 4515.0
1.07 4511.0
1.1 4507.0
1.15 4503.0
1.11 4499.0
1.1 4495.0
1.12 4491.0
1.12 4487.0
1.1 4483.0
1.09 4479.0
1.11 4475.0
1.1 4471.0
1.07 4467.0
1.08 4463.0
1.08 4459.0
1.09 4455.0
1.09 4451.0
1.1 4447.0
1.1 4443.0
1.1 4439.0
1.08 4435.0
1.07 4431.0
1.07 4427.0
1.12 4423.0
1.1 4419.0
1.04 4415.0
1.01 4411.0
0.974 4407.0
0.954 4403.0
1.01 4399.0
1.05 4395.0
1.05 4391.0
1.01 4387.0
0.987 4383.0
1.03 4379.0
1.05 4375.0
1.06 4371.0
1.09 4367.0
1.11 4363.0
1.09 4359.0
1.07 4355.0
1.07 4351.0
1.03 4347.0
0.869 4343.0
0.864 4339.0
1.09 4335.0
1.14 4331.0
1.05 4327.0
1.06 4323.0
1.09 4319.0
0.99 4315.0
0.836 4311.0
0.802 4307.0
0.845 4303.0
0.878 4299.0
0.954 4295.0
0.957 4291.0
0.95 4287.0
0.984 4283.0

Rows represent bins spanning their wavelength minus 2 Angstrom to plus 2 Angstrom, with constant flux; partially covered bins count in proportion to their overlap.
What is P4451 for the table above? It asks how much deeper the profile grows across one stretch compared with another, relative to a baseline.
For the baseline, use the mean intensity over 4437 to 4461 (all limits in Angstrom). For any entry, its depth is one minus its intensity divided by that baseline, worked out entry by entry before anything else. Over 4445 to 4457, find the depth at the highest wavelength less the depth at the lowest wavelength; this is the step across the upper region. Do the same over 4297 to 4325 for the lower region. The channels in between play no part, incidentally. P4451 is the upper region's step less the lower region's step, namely 0.18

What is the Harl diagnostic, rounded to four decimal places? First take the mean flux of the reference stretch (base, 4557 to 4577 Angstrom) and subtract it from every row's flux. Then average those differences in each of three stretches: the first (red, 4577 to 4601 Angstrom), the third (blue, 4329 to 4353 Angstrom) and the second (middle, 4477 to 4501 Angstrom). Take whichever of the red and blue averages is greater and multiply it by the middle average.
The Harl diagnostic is 0.0007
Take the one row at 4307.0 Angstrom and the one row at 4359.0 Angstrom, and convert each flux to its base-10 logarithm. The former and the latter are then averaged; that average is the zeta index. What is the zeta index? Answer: -0.029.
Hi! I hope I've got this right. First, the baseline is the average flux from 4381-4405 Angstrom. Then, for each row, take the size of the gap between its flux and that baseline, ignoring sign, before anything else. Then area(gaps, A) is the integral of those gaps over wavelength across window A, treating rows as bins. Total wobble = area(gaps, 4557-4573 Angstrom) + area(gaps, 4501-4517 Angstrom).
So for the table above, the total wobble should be 3.4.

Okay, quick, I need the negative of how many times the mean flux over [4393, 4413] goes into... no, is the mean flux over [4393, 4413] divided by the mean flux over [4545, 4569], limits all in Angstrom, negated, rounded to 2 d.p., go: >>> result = -0.89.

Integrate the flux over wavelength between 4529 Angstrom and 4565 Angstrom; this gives 39.9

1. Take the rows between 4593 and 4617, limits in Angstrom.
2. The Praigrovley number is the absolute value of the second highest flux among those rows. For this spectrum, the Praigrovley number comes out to 1.19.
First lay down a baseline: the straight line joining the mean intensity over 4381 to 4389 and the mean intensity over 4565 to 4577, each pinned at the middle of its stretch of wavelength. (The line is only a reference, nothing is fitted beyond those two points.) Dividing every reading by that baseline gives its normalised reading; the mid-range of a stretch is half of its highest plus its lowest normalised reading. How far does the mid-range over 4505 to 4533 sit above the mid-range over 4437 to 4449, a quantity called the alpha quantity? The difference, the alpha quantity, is -0.069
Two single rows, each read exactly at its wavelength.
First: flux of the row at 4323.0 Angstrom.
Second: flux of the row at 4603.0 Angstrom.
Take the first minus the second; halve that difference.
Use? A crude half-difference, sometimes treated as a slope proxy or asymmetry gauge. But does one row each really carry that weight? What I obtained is -0.035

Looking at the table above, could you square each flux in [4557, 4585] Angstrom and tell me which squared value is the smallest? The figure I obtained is 1.19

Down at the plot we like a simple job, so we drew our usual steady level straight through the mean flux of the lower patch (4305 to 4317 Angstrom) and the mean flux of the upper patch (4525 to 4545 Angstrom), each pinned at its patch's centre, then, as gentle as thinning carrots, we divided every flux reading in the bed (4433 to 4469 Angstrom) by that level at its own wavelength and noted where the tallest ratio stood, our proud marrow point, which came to 4439.0 Angstrom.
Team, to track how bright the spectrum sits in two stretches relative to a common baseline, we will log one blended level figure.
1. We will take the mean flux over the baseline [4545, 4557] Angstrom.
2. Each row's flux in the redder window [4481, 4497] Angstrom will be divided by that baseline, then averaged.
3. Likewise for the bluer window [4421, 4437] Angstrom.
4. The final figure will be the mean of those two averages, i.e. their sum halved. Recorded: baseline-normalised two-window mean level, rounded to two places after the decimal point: 0.98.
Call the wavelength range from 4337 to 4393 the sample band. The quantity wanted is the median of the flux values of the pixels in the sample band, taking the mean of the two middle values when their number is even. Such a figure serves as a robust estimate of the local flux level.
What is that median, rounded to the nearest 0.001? 1.050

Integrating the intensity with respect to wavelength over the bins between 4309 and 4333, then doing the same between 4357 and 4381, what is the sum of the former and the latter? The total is 50.4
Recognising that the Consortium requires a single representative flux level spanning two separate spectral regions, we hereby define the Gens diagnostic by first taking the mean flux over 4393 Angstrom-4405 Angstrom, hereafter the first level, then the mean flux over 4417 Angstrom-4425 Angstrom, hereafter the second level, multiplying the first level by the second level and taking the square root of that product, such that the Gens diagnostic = 1.06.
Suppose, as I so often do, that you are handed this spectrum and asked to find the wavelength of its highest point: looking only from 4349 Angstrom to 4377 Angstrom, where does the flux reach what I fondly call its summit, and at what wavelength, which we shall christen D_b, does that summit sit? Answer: 4363.0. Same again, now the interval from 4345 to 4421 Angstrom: 4363.0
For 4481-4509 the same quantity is 4503.0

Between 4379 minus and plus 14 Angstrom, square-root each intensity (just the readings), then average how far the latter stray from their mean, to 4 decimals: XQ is 0.0129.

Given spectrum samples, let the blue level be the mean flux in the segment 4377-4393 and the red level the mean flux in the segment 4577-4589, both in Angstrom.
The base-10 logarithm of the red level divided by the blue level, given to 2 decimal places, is 0.04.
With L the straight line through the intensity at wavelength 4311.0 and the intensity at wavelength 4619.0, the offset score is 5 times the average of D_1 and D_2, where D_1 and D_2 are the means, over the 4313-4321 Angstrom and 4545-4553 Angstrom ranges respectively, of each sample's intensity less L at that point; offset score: 0.68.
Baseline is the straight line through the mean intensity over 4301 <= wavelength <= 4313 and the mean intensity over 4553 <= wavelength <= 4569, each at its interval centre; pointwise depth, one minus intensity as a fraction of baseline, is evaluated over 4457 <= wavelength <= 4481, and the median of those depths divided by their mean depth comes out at 1.0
